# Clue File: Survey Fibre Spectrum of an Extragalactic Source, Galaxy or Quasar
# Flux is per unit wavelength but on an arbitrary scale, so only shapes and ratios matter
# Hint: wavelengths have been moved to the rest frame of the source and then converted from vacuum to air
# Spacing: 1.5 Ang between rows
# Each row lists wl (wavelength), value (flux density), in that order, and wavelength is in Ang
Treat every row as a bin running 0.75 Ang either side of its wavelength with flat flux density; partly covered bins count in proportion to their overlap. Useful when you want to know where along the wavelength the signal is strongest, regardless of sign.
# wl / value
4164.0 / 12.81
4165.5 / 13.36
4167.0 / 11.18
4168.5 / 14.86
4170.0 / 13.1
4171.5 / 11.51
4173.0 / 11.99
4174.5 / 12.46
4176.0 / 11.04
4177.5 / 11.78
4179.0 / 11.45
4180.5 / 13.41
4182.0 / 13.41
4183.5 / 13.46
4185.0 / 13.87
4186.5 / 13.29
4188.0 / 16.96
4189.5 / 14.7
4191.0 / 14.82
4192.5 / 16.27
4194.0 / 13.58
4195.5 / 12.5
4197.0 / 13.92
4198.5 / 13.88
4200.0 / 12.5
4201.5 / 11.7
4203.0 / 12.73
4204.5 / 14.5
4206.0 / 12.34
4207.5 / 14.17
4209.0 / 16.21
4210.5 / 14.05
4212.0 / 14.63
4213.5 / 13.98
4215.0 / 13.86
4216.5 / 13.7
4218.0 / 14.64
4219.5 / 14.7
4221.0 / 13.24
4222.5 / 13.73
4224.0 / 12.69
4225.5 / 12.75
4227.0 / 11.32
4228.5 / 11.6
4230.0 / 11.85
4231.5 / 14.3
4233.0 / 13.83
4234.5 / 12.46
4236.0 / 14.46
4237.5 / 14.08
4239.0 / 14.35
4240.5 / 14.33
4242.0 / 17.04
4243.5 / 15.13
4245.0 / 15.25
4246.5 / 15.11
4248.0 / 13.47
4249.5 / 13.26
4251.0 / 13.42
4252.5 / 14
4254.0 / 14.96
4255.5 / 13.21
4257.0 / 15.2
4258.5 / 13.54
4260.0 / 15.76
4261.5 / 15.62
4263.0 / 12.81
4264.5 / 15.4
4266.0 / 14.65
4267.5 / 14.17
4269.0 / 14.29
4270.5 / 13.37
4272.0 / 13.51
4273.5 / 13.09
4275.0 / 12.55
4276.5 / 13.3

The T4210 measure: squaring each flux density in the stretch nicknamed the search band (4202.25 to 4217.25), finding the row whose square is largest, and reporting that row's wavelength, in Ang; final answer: 4209.0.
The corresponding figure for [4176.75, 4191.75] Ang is 4188.0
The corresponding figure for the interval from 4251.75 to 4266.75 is 4260.0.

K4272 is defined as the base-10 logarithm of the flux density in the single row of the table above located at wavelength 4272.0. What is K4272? 1.13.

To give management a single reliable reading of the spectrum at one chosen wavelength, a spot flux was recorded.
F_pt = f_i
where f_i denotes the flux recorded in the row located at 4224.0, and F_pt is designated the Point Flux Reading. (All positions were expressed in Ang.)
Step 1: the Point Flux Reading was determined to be 12.69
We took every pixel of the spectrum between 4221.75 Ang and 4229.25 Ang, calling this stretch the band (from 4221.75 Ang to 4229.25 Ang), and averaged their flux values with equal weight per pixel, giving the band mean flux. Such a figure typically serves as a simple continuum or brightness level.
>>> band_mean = 12.4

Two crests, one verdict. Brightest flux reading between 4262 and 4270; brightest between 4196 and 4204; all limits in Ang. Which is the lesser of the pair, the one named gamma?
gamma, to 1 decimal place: 13.9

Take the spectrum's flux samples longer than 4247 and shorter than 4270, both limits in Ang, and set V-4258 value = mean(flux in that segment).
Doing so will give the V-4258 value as 14.25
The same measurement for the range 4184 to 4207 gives 13.84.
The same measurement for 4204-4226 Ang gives 13.95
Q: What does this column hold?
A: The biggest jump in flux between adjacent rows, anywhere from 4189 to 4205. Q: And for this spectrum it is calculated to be 2.69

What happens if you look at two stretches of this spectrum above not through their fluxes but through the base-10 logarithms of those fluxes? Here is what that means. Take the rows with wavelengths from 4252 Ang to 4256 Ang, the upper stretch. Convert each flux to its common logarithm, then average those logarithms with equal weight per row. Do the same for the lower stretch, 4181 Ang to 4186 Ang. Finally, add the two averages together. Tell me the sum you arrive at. 2.28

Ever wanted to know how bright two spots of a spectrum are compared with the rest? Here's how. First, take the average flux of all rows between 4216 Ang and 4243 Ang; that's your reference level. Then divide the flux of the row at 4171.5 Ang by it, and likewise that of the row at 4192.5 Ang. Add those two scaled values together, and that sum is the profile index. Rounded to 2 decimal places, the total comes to 2.04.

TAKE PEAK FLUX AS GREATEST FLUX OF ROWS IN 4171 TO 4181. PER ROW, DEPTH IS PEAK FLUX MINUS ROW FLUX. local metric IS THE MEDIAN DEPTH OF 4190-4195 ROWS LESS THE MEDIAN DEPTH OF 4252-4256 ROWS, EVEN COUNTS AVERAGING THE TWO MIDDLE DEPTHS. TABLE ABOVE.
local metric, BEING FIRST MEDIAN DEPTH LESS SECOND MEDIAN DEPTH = -0.8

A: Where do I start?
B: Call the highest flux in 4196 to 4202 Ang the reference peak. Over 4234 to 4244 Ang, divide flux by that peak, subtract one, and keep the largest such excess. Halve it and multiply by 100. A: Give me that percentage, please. 11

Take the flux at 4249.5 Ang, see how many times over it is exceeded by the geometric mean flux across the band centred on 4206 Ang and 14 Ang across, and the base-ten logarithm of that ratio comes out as 0.010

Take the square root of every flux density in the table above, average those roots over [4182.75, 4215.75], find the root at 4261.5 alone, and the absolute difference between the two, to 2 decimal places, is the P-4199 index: 0.21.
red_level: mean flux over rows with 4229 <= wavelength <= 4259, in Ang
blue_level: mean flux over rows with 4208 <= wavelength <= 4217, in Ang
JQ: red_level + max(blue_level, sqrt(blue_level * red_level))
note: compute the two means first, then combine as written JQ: 28.6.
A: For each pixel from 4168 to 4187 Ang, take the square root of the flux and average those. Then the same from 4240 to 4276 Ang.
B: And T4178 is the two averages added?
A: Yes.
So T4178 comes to 7.34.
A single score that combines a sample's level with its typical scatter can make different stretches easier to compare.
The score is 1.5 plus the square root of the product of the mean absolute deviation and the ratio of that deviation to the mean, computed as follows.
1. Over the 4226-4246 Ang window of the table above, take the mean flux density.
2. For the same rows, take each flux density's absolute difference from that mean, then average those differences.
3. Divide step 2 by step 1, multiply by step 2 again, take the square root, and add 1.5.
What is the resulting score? 1.84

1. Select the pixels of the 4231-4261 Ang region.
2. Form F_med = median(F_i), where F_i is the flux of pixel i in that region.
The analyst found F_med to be 14.3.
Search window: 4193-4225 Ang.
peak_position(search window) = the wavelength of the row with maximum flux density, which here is 4209.0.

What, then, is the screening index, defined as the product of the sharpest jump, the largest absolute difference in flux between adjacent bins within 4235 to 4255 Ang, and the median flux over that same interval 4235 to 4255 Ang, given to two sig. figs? 39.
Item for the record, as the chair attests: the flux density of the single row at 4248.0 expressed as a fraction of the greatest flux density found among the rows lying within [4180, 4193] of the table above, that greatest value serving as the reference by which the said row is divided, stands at 0.79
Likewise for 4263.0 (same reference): 0.76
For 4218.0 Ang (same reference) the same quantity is 0.86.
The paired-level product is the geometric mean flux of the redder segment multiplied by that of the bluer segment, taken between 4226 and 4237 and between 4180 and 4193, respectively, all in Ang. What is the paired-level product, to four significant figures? 184.1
